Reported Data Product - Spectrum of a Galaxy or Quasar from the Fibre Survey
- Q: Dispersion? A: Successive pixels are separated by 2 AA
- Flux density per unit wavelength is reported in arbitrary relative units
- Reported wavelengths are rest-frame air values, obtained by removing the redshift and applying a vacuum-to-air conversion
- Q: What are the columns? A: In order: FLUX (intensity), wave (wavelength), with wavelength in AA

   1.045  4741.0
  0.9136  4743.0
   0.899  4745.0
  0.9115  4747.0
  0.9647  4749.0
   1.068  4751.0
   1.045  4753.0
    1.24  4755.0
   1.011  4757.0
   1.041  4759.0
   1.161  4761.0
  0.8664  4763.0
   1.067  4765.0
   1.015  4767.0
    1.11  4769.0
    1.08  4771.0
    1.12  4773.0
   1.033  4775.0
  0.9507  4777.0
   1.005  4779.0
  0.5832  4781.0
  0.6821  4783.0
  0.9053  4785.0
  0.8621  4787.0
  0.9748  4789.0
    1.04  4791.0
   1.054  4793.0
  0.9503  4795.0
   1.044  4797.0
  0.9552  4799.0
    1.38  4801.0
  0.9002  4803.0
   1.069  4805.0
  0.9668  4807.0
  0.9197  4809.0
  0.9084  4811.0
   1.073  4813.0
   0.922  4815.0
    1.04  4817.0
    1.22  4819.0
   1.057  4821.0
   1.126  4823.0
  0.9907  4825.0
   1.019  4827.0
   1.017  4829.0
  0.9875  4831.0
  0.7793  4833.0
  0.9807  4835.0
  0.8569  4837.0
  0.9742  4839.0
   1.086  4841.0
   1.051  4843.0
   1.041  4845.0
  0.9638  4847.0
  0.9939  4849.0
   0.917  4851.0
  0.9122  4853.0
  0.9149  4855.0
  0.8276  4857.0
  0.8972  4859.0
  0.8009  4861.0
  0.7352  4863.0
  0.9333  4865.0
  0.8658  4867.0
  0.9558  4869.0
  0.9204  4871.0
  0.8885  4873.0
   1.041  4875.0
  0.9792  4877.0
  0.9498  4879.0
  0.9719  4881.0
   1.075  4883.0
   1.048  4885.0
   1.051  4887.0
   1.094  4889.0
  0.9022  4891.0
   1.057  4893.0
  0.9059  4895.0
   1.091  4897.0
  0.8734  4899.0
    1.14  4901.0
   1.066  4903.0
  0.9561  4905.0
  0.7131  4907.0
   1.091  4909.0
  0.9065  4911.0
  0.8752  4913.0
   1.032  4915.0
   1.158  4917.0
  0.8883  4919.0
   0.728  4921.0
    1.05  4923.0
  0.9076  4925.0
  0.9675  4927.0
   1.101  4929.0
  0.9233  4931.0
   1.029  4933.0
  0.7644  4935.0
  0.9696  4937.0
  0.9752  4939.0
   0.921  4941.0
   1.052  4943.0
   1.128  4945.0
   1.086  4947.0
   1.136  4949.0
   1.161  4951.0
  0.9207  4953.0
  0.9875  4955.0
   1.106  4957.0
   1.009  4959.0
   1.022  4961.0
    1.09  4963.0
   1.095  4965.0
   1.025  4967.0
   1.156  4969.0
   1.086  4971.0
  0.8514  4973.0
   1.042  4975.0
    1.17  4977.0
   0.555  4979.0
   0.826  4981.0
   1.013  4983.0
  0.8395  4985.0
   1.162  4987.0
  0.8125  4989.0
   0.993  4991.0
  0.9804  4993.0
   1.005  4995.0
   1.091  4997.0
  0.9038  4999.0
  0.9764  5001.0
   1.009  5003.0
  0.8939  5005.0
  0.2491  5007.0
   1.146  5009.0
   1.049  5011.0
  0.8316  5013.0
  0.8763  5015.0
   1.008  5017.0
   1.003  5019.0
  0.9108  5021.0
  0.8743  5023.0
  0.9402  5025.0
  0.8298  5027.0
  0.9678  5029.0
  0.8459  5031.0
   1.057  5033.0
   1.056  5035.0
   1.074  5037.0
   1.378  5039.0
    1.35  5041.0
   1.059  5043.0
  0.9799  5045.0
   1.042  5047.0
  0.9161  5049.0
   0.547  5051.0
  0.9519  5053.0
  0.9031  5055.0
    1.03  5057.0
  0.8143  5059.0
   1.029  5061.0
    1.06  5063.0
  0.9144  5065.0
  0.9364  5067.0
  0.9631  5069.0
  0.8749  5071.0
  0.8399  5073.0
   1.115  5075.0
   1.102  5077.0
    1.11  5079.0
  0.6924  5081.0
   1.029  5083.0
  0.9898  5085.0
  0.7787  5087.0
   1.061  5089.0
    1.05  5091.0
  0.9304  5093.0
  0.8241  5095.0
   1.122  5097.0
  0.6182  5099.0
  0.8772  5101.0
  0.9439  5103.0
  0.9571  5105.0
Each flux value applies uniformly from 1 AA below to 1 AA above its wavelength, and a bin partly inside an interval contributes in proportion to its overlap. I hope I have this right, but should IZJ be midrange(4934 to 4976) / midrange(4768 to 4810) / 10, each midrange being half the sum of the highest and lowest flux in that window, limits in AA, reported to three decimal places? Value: 0.098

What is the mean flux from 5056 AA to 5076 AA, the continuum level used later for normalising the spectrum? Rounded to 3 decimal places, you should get 0.958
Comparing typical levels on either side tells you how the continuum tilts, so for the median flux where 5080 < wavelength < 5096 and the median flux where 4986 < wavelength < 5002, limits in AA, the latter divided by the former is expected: 1.03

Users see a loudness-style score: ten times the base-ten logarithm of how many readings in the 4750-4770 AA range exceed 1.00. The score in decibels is 9.5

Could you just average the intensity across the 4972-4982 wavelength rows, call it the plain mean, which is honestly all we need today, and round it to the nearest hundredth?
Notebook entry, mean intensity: 0.89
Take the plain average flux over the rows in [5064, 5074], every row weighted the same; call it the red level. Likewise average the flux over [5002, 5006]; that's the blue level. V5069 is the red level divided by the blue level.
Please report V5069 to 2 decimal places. 0.95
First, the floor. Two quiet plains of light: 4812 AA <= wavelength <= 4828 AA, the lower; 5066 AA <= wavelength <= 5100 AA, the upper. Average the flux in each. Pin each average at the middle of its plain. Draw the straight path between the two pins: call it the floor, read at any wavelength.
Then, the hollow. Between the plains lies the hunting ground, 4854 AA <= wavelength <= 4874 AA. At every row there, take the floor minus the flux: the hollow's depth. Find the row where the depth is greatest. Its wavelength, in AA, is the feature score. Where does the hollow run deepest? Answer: 4863.0 AA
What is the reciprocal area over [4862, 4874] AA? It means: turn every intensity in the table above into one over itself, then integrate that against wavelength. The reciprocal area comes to 13.7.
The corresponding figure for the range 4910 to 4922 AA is 13.2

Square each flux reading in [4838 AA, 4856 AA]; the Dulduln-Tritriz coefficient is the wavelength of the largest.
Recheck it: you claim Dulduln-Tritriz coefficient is 4841.0 AA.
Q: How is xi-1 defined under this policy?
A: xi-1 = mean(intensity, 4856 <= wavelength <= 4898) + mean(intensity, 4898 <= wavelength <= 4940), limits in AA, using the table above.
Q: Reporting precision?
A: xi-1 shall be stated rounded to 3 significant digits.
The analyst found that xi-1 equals 1.91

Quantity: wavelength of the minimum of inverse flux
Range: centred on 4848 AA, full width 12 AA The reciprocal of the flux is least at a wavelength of 4843.0 AA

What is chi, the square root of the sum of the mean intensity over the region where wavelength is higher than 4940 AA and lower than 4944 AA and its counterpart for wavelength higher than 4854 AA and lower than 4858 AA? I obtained 1.36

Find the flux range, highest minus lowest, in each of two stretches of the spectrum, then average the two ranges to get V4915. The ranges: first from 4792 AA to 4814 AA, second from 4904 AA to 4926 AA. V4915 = 0.46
